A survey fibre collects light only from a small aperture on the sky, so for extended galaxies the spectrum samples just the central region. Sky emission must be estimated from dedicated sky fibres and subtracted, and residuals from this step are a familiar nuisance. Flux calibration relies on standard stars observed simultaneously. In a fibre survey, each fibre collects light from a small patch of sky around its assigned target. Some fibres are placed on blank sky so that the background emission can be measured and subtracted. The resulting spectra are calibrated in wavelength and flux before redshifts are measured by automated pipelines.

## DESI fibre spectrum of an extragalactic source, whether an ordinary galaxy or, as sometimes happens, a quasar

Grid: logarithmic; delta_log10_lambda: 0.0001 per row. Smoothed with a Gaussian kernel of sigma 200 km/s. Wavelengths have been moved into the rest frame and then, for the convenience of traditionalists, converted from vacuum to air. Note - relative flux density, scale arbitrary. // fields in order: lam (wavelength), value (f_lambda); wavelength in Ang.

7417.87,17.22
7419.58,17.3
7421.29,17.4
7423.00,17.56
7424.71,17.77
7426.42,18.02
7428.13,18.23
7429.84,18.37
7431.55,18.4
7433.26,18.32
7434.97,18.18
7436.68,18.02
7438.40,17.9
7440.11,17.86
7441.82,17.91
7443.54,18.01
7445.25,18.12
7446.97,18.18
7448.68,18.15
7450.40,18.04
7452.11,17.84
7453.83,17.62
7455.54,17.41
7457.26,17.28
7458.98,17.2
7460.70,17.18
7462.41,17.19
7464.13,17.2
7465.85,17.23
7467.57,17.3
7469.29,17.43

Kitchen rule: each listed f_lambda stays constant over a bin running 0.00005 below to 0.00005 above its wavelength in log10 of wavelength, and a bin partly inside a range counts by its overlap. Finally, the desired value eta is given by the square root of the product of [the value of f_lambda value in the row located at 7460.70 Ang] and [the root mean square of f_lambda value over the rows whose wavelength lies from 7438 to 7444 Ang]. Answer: 17.5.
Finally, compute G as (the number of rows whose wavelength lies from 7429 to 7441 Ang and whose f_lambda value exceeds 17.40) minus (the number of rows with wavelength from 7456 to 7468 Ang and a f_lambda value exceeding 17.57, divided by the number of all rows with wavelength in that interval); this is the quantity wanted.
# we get 7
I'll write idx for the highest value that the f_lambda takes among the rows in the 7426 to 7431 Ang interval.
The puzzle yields 18.37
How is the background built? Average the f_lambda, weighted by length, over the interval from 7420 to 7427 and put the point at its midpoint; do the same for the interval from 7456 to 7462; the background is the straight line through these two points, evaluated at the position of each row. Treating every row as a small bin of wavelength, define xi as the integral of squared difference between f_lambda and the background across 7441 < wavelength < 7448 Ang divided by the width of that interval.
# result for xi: 0.45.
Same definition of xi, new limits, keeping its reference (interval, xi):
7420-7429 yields 0.14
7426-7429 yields 0.31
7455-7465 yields 0.00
